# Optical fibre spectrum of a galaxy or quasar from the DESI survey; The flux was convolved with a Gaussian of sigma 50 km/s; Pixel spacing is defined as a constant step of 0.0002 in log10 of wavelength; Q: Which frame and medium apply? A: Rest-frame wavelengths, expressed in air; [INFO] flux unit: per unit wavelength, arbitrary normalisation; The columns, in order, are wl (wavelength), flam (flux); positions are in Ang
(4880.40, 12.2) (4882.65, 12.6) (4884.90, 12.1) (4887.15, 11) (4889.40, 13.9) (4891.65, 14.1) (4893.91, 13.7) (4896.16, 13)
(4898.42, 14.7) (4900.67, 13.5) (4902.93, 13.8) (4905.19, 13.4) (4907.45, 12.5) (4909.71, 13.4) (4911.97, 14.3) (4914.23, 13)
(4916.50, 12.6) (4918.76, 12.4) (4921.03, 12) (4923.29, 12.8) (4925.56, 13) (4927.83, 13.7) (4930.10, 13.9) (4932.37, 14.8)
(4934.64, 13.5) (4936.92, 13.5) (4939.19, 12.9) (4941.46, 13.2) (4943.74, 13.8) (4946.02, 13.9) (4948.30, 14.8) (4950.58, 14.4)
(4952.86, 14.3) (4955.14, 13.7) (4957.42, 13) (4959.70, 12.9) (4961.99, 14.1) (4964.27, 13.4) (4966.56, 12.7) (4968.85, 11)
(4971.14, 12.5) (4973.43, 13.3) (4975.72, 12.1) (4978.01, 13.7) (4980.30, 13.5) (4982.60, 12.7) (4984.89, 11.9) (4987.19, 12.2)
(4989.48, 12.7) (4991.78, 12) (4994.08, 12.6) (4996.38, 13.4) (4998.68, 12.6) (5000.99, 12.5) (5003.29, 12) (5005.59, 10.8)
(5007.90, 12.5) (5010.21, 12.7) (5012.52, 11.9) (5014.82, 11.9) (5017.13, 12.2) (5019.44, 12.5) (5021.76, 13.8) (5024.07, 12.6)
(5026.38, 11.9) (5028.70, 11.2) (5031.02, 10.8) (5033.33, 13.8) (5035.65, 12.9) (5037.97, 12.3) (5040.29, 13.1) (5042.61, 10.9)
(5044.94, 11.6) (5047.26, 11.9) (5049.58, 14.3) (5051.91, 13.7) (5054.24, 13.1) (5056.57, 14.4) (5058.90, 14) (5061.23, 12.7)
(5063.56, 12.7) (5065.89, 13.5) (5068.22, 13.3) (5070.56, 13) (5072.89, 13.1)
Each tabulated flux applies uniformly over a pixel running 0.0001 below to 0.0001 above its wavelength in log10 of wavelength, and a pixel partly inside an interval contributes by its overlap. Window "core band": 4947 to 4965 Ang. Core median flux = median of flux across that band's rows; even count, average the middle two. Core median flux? 13.90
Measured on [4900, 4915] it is 13.40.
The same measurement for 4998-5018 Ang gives 12.20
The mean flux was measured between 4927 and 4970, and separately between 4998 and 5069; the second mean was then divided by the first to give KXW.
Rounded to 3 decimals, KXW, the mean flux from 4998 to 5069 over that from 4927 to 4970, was 0.929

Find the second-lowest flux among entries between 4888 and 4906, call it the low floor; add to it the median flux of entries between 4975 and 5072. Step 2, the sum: 26.0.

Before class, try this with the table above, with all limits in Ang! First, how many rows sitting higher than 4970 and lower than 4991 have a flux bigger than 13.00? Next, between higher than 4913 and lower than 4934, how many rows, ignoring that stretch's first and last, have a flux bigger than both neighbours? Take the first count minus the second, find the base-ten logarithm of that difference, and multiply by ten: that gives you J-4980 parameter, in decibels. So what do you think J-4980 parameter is 4.8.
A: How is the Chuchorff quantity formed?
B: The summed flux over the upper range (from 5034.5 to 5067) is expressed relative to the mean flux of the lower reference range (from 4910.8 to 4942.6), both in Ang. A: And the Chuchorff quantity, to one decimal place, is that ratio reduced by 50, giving -36.3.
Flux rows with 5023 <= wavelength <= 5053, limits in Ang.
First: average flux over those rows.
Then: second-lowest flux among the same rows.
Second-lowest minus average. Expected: -1.5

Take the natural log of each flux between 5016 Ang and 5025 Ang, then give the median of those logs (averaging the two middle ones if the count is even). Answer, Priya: 2.53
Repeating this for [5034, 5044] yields 2.53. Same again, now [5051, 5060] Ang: 2.63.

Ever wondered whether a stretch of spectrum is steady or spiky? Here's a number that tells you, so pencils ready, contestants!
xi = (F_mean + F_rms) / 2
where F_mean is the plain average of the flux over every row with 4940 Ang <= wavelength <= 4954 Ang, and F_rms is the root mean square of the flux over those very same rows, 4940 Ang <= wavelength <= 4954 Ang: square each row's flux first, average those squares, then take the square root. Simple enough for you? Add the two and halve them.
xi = 14.1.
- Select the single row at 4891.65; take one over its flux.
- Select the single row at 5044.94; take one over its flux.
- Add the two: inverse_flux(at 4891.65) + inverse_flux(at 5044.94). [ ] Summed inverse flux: 0.1571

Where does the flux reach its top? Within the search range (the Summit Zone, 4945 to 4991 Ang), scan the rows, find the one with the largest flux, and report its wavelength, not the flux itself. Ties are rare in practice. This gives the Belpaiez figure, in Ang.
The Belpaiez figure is 4948.30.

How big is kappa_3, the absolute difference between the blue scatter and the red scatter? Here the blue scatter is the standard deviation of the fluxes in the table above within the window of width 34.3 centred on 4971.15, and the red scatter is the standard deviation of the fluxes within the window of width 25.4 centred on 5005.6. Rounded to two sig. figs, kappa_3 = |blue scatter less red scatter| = 0.17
